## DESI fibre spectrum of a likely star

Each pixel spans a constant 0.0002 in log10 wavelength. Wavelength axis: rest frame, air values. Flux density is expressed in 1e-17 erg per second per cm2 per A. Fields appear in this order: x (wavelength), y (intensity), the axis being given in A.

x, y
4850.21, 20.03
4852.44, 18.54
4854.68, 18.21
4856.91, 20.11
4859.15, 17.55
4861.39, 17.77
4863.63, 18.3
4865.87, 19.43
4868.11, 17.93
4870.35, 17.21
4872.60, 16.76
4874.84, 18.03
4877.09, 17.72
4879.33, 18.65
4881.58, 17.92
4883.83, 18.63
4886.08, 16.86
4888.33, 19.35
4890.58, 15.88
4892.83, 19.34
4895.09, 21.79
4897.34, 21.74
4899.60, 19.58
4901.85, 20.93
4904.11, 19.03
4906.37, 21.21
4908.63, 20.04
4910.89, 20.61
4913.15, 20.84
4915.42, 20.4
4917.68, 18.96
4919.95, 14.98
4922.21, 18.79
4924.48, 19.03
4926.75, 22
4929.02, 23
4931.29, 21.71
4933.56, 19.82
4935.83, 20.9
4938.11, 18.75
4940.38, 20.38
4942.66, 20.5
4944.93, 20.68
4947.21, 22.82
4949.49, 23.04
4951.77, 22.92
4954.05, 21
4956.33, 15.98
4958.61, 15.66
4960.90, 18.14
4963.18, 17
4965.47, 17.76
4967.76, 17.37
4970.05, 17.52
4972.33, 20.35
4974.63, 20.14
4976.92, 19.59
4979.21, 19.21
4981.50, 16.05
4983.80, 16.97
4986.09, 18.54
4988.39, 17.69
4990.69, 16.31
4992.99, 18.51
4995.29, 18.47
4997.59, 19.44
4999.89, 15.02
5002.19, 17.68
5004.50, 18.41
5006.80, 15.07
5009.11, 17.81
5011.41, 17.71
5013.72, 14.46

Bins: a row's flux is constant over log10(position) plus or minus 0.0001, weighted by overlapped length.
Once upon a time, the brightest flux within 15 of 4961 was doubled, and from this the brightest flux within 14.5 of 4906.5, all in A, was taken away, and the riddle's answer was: 24.3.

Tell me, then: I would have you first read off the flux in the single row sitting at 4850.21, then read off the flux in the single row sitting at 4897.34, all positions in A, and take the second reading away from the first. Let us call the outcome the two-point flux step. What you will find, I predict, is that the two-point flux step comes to -2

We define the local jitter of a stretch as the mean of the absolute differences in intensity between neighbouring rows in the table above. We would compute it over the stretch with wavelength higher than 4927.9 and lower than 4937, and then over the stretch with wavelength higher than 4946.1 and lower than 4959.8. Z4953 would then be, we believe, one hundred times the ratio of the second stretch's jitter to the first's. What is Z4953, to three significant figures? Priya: 107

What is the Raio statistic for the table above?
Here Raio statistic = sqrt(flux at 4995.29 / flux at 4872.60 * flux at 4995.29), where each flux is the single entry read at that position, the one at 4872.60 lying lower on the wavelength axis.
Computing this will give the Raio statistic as 4.5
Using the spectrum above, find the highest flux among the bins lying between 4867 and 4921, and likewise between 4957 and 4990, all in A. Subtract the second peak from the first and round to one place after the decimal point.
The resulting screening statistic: 1.4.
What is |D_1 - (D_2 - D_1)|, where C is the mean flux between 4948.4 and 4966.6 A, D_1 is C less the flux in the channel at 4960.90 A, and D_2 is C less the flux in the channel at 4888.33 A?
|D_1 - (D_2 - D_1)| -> 2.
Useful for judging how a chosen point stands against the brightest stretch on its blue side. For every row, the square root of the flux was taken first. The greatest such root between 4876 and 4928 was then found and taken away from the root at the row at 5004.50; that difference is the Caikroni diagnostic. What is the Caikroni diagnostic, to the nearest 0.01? -0.40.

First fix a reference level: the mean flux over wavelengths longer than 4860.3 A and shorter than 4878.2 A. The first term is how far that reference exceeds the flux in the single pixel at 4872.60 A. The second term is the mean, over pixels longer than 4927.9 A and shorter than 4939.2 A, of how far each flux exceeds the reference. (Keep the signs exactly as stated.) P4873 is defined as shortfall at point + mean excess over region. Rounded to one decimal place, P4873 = 4.1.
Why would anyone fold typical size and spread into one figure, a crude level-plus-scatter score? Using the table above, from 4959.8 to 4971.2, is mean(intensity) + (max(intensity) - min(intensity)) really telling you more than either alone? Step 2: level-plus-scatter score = 18.7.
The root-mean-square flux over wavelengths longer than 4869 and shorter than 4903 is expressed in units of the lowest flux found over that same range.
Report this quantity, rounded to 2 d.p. 1.18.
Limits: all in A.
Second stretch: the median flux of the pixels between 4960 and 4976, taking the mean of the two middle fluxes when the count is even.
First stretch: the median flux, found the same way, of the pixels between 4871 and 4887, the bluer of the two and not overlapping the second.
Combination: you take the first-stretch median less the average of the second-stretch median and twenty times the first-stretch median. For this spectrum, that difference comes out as -170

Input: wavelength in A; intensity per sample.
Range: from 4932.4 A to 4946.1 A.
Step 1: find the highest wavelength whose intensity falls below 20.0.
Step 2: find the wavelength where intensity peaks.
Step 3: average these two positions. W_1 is 4937.0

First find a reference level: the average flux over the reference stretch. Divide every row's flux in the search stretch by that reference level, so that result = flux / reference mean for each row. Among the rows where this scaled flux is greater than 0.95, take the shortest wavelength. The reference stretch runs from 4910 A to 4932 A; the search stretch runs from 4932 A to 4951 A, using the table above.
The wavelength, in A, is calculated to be 4933.56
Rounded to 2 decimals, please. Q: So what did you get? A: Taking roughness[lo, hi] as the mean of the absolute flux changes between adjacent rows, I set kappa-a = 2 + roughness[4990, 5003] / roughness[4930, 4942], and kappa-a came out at 3.22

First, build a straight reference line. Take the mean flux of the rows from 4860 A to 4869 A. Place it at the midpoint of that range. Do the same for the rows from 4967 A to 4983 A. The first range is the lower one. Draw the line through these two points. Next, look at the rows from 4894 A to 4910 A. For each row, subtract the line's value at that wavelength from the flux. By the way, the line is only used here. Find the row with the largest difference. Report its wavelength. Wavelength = 4895.09 A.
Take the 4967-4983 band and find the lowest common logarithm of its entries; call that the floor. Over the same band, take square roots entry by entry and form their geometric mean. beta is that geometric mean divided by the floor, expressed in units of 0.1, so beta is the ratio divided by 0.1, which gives 35.7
